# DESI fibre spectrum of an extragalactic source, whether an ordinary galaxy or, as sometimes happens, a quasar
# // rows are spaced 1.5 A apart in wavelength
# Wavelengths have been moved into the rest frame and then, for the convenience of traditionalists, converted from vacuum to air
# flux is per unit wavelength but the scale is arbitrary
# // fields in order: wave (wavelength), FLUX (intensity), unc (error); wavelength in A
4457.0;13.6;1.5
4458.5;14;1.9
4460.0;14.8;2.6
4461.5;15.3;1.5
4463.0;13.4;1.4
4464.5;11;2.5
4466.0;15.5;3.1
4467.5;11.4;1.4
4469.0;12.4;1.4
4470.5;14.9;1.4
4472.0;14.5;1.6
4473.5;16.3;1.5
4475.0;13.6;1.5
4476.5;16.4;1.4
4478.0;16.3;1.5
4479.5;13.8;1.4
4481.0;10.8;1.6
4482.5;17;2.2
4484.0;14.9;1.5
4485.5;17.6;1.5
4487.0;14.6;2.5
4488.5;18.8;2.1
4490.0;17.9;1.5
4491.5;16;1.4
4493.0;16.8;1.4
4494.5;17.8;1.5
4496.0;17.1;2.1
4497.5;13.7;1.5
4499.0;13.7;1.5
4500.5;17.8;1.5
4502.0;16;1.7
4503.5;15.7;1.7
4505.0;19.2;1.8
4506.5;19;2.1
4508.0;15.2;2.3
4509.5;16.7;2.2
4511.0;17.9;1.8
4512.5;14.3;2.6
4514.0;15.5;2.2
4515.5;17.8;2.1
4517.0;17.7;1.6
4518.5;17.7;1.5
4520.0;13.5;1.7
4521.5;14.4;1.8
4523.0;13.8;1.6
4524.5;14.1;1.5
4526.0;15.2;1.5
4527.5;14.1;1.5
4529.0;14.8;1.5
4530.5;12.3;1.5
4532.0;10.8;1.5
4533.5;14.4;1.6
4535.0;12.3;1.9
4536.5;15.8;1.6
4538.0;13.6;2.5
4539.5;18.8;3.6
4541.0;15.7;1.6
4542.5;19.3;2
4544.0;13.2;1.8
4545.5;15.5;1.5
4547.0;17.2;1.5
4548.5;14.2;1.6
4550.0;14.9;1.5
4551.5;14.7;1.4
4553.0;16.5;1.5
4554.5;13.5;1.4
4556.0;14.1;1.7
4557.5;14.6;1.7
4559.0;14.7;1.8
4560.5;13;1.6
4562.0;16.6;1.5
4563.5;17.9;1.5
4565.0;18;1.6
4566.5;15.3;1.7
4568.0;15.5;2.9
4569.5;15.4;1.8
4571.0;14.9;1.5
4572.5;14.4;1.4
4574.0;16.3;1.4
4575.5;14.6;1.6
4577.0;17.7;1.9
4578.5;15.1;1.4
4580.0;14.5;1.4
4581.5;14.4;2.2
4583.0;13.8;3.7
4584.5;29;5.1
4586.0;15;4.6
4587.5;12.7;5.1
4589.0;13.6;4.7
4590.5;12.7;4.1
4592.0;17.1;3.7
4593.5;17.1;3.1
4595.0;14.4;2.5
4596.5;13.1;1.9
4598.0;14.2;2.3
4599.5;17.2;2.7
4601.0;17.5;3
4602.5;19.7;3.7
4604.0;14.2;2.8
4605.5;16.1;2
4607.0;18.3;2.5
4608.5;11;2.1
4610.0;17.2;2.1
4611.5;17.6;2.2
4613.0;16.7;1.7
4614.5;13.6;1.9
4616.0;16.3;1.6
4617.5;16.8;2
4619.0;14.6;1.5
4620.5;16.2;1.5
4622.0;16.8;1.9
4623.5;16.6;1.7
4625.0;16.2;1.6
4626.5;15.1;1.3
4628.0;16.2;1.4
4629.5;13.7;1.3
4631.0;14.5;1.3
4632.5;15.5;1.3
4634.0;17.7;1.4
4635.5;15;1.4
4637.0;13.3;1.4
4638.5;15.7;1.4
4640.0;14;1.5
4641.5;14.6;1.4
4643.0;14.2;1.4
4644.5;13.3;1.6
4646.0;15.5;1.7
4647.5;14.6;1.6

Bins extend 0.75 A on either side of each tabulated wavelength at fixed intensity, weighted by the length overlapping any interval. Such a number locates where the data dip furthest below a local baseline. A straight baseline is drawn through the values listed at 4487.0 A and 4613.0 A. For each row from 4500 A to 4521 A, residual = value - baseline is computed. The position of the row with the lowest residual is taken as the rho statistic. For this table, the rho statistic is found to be 4520.0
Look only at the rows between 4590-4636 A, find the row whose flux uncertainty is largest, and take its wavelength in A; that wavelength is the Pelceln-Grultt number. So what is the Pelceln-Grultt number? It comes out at 4590.5 A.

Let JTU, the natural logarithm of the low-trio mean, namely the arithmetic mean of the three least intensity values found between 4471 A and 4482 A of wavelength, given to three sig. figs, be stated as 2.54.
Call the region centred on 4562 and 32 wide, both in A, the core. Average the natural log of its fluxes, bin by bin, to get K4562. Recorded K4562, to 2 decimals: 2.73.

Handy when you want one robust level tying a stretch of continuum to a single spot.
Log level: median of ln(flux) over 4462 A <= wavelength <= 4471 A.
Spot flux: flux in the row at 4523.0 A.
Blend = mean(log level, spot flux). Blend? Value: 8.2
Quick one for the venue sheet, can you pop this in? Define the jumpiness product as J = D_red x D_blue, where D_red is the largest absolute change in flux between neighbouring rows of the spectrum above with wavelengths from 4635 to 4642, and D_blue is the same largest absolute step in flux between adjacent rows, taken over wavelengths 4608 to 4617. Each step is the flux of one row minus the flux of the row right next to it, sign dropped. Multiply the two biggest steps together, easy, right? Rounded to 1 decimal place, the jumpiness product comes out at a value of 14.9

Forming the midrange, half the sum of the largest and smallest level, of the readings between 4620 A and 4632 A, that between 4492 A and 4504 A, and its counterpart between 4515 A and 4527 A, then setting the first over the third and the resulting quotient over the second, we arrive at 0.062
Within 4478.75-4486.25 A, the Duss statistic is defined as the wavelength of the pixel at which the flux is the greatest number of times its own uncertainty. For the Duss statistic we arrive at 4485.5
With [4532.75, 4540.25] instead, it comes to 4536.5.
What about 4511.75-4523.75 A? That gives 4518.5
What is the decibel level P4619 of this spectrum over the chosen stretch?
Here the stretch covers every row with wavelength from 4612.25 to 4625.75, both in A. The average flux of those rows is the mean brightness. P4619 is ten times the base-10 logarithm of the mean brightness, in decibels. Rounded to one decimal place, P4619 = 12.0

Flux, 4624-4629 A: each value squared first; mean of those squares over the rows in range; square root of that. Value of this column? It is 15.8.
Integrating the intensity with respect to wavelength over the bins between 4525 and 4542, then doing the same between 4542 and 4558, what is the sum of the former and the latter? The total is 488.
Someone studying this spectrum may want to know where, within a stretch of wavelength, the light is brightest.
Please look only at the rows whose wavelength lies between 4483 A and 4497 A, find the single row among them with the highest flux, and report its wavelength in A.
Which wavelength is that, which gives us 4488.5 A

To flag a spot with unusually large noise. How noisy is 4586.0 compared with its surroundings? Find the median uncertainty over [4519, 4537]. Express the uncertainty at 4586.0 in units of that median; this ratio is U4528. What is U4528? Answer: 3.0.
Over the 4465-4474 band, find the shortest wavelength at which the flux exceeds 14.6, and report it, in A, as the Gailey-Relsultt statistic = 4466.0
